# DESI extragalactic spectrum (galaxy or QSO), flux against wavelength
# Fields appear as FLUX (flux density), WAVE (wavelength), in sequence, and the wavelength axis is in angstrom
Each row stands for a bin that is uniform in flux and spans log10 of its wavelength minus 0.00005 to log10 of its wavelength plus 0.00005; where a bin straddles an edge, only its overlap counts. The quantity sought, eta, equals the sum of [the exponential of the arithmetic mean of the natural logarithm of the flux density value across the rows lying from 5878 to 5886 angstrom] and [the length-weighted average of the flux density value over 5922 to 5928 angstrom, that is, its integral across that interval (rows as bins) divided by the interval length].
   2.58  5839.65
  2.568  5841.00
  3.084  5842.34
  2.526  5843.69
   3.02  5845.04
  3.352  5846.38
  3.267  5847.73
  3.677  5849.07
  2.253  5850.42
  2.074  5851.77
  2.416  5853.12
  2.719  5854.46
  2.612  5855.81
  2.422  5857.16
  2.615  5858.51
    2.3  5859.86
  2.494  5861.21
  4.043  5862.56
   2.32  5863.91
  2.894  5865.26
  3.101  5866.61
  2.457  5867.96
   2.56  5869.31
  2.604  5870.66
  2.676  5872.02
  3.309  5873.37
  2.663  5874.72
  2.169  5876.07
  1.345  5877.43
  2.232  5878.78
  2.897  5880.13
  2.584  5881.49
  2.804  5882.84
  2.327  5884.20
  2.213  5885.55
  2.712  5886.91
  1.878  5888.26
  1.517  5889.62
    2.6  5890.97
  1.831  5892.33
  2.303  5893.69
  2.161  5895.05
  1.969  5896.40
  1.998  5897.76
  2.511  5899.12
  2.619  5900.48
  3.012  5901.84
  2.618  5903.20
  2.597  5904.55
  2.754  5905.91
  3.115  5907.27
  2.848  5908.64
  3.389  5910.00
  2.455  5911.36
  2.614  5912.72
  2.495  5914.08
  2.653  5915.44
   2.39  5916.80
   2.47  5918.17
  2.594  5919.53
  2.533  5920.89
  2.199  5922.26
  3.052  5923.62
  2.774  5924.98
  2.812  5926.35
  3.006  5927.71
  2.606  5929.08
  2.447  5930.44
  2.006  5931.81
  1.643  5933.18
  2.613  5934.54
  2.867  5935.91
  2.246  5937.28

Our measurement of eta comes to 5.29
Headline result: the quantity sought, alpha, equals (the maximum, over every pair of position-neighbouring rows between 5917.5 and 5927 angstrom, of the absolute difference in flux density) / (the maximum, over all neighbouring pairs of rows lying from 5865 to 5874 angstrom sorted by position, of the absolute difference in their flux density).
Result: 1.32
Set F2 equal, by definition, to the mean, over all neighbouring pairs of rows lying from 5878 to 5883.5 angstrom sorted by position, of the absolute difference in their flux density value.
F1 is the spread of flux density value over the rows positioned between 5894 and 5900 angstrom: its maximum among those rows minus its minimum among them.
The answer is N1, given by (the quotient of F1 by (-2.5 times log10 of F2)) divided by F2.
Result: 1.4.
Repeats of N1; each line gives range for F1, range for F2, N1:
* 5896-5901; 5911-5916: 2.1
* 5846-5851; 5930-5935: 4.2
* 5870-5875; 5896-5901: 2.0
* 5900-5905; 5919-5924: 1.0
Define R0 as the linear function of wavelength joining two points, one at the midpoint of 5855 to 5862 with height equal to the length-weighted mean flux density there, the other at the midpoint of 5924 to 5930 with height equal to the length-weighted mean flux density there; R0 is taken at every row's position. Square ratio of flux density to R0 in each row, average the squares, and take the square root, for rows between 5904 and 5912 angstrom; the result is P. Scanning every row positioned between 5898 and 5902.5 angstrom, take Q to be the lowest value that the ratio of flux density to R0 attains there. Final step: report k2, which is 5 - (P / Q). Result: 3.9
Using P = 1.06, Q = 0.935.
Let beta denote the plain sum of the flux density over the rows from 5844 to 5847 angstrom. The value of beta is 6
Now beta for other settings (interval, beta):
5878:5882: 8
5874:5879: 8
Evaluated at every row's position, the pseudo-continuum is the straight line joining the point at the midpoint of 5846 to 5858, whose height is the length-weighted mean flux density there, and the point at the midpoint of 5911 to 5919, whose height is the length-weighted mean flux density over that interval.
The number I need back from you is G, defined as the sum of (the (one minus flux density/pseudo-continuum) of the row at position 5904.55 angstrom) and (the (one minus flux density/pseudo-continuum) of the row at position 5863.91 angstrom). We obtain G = 0.12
